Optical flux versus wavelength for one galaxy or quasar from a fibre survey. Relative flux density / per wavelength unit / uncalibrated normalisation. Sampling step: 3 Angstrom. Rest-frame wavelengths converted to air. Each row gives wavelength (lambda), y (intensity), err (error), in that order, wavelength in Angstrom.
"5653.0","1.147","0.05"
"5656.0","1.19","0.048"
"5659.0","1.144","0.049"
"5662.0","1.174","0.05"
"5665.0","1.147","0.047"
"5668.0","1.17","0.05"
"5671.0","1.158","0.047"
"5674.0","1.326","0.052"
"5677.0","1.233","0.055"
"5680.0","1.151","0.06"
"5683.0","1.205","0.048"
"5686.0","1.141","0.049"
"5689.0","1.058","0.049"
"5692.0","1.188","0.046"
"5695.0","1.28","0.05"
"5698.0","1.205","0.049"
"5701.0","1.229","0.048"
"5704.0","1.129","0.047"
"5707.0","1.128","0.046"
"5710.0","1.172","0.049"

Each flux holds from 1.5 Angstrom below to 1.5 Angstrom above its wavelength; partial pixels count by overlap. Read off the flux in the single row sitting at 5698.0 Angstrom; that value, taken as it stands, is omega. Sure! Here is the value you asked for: 1.205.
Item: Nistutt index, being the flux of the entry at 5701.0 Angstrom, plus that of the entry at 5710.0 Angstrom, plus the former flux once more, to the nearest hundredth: 3.63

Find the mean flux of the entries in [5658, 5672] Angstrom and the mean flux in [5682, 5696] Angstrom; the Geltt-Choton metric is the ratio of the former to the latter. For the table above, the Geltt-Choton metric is 0.99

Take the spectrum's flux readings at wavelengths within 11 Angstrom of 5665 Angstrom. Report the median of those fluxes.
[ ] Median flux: 1.17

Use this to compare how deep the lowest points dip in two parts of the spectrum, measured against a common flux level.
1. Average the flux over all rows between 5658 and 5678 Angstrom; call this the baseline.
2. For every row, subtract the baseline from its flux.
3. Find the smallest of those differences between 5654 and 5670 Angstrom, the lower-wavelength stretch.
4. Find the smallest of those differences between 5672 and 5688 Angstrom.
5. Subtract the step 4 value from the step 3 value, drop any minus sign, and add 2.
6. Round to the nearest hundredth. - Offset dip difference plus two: 2.00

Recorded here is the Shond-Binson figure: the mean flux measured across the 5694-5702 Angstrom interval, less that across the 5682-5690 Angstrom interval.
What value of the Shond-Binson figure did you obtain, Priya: 0.10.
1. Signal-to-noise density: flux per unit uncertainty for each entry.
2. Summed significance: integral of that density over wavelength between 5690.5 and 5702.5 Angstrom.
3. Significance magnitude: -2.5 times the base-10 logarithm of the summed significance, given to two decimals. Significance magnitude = -6.21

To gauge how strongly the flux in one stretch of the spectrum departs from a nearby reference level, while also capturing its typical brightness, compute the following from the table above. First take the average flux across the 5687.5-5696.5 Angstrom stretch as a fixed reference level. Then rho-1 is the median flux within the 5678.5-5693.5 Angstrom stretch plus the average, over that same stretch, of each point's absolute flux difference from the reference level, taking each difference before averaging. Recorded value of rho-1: 1.19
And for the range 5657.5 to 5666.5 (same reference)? 1.17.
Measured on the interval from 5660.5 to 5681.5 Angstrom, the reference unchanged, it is 1.21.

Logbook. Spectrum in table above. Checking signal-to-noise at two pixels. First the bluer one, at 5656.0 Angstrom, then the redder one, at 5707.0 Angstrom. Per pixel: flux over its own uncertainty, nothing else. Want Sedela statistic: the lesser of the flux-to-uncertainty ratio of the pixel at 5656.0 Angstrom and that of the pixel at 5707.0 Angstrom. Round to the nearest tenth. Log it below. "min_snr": 24.5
